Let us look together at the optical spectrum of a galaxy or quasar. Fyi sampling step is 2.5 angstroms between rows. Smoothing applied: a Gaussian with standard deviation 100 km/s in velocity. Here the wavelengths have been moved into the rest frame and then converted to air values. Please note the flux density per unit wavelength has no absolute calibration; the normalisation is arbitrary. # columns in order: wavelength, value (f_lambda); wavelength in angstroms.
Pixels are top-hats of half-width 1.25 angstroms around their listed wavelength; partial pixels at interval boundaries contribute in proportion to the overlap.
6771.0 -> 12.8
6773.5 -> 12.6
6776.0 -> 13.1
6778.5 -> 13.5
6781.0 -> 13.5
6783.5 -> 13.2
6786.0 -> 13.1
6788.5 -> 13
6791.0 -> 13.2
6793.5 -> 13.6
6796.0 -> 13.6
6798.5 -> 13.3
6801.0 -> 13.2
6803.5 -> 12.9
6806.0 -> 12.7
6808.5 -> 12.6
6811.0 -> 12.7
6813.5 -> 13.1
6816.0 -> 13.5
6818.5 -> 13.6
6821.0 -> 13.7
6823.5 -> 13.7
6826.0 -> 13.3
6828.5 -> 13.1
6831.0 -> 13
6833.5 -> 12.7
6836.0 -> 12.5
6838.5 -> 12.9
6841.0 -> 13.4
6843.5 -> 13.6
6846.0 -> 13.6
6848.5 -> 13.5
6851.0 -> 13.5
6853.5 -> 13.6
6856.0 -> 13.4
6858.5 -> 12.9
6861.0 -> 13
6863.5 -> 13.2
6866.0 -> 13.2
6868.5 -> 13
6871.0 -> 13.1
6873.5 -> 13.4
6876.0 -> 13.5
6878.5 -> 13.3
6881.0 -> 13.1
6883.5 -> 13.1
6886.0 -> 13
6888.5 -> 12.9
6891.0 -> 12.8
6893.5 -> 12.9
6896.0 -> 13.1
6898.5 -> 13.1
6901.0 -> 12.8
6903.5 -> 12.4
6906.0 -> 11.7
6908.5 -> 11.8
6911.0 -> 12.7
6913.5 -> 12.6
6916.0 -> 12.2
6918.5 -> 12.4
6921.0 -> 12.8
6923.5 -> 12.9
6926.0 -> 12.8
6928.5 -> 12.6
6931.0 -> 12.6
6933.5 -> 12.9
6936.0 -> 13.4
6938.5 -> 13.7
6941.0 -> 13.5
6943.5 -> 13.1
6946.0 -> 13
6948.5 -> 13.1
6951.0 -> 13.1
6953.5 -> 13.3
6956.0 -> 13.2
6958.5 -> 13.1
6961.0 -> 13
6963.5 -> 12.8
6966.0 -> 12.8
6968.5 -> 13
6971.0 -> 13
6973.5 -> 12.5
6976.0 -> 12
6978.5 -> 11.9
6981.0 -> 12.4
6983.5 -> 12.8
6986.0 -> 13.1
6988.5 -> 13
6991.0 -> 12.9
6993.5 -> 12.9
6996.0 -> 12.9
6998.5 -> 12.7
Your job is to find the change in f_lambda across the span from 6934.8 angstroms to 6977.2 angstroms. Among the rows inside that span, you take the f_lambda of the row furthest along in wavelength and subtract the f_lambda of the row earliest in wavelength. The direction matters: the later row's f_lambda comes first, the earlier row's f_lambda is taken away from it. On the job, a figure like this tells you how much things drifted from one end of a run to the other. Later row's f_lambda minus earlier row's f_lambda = -1.4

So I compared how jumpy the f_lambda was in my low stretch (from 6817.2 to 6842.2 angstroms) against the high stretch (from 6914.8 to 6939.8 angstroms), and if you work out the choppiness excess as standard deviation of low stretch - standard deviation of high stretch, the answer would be -0.02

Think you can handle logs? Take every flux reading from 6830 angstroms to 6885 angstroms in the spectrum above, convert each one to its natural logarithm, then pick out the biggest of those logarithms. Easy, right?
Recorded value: 2.61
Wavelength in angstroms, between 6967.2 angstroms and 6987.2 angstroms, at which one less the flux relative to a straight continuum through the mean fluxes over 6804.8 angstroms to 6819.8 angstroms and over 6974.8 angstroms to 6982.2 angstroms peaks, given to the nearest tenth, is 6978.5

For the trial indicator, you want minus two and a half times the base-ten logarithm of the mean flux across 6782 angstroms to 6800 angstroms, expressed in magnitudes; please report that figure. -2.81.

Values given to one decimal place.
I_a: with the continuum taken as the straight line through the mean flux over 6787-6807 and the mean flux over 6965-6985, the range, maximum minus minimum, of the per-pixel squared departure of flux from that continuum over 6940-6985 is 0.7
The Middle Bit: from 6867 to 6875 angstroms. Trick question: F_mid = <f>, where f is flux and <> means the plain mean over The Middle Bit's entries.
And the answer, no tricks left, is 13.2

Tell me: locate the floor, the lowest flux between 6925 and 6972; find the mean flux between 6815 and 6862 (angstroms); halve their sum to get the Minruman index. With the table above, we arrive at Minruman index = 12.94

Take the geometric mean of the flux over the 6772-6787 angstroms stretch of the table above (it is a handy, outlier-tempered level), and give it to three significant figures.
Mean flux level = 13.2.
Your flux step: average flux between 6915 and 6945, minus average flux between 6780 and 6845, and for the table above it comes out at -0.27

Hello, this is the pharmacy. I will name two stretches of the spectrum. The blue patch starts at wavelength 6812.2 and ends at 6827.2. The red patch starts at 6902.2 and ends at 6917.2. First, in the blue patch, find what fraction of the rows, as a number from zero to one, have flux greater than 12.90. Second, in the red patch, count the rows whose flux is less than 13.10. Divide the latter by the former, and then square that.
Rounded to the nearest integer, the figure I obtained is 36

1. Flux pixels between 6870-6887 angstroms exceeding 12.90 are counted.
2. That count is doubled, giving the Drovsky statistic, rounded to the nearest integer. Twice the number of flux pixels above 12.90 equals 14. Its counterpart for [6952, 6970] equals 10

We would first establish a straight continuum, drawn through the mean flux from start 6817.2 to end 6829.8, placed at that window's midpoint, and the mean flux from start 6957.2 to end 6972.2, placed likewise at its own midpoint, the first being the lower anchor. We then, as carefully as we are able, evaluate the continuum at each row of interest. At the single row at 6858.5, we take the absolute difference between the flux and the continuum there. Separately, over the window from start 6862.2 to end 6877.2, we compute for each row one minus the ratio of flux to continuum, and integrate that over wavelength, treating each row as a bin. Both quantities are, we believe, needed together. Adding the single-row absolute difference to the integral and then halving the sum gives 0.265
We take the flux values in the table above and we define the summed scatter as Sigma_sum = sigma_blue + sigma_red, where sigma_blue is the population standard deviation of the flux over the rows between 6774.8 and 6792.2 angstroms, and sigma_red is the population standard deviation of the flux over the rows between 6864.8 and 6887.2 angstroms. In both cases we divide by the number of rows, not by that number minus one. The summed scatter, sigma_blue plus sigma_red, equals 0.35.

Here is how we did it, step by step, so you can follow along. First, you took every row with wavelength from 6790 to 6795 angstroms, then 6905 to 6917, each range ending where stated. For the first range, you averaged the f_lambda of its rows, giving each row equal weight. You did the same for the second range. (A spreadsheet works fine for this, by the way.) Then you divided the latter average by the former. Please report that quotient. 0.910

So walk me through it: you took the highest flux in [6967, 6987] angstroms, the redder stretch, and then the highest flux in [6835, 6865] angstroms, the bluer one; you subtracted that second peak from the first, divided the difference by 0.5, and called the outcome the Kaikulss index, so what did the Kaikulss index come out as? -1.0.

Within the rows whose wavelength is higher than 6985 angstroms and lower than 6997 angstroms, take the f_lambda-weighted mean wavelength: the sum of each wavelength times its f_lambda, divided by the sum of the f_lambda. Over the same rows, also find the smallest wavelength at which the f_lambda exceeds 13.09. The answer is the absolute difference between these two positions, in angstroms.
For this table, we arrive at 5.0 angstroms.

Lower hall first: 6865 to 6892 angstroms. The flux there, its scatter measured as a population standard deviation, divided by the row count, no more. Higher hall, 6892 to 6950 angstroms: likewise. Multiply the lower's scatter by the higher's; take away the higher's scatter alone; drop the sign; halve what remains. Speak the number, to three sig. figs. 0.188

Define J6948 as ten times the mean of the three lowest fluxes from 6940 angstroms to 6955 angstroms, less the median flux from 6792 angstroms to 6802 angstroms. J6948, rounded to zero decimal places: 117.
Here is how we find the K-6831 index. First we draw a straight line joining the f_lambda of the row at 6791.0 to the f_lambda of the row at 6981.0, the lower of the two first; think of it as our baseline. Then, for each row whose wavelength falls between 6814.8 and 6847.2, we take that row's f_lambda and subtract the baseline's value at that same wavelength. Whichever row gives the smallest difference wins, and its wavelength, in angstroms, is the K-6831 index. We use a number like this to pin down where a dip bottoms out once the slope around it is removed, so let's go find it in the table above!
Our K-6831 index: 6836.0 angstroms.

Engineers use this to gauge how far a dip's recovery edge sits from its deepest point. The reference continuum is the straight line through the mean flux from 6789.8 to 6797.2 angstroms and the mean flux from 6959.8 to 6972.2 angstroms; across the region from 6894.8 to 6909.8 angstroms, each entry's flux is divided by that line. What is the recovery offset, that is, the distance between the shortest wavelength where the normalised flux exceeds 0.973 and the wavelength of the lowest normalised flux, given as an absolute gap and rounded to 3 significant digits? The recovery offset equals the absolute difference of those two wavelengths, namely 10.0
